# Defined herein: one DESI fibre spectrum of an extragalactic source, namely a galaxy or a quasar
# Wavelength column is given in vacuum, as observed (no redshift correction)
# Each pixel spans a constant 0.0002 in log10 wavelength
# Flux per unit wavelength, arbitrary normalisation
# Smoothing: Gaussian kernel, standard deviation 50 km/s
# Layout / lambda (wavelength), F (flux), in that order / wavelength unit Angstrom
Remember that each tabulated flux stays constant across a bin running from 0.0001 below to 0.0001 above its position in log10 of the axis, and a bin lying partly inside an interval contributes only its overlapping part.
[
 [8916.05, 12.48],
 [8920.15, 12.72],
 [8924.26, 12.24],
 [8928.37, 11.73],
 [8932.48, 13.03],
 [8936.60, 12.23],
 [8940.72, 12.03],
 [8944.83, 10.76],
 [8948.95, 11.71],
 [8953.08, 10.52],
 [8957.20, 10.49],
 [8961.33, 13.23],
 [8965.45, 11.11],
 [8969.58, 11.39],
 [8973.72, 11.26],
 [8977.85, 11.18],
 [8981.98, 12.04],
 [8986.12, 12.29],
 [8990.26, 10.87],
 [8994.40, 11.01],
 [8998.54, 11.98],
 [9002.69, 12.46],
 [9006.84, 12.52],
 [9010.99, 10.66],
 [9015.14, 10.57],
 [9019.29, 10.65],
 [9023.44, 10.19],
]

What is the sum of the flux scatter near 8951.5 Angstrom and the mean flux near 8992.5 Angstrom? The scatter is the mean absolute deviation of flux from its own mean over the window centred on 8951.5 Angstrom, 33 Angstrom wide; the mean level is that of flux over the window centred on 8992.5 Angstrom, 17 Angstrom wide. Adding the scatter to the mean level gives 12.3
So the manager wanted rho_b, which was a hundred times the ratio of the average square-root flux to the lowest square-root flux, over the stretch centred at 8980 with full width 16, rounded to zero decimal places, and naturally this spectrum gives 102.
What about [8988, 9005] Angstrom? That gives 103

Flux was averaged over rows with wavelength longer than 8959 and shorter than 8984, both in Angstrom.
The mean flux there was 11.7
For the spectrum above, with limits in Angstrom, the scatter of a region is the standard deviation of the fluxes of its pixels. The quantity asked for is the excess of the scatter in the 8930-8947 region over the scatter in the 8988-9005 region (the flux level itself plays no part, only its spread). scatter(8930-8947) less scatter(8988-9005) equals 0.2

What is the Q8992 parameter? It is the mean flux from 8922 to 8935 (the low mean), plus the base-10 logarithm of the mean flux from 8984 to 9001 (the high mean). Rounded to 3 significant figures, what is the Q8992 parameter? 13.4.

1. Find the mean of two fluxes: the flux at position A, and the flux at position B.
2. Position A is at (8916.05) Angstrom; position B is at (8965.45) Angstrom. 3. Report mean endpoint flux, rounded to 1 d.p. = 11.8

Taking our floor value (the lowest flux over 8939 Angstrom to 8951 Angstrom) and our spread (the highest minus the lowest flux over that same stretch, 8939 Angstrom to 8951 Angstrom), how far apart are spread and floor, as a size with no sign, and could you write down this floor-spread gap 9.5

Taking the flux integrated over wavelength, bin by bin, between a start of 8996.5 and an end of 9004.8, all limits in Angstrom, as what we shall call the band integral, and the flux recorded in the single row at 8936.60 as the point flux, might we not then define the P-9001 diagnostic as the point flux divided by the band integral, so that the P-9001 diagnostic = 0.121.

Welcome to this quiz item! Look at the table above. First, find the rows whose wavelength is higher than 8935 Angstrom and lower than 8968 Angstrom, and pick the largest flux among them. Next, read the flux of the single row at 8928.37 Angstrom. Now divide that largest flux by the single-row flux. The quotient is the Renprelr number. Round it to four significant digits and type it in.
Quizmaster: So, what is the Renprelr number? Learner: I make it 1.128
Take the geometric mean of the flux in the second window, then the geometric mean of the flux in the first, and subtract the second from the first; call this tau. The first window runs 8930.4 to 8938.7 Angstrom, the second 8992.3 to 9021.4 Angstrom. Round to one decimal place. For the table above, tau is 1.2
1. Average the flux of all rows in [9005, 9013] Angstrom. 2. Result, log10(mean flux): 1.06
